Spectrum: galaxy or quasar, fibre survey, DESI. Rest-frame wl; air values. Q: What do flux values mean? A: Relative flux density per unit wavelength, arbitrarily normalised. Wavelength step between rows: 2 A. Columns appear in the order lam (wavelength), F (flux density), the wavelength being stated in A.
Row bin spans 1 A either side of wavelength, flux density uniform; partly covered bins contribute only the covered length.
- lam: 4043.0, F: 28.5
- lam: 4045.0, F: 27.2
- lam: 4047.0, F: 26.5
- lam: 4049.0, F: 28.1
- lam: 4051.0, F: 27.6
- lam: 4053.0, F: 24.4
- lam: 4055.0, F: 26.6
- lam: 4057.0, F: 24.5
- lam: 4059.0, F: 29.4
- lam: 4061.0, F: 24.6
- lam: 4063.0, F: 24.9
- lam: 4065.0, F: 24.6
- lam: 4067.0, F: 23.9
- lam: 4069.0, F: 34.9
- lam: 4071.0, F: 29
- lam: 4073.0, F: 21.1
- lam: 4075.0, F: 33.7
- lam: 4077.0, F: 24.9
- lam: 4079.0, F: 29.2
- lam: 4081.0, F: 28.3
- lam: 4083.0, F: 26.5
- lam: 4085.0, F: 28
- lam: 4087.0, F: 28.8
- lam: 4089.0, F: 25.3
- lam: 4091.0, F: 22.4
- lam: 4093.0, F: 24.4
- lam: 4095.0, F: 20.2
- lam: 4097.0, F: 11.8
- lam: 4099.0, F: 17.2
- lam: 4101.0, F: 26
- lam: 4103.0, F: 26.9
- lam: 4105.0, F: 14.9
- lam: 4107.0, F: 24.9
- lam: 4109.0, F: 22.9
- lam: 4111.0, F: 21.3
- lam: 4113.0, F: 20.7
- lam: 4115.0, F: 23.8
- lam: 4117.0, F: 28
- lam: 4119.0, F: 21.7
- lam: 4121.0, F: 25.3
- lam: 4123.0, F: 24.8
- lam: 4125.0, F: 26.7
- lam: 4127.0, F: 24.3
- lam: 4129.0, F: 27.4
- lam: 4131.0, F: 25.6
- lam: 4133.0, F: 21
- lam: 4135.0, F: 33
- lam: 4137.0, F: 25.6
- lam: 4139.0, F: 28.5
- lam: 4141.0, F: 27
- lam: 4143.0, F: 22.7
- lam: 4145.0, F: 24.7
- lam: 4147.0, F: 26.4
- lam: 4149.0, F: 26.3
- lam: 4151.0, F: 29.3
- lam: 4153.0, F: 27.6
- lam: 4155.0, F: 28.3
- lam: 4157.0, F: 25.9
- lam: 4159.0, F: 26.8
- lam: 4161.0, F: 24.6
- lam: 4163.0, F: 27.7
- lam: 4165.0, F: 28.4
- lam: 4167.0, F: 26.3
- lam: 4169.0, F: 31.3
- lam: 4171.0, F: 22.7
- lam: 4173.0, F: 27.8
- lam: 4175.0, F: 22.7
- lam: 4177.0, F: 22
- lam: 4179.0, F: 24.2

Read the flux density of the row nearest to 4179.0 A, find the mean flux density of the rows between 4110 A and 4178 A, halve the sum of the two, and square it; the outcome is 624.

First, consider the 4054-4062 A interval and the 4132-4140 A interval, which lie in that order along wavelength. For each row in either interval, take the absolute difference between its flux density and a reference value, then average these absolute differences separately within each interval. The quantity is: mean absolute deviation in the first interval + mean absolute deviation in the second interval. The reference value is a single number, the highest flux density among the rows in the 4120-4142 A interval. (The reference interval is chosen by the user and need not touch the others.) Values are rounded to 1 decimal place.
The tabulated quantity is 12.7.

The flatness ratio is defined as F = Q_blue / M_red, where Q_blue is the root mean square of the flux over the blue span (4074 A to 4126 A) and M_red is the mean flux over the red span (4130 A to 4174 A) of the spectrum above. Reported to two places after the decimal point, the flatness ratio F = 0.92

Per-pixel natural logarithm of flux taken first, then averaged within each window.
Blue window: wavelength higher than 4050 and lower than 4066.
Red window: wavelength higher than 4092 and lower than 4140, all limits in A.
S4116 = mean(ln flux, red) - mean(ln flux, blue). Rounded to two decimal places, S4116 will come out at -0.11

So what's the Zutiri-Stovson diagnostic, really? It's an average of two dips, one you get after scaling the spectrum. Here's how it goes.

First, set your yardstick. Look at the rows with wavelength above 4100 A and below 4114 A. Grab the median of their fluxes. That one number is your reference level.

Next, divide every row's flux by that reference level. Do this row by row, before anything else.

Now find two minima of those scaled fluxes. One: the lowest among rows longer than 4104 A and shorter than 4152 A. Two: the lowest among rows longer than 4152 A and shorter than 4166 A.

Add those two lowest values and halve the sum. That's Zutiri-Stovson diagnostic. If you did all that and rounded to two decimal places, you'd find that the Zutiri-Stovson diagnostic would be 0.86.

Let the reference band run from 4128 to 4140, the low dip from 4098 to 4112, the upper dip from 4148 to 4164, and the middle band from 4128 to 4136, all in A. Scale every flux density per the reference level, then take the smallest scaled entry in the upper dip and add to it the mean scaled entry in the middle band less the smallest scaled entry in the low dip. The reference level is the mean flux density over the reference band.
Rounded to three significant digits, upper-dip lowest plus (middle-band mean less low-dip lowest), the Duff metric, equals 1.36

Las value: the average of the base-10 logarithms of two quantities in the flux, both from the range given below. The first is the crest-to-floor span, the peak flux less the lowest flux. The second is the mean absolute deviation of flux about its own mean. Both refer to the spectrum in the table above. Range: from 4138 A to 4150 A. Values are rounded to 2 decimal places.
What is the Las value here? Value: 0.47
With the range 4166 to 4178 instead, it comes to 0.72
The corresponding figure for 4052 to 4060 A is 0.47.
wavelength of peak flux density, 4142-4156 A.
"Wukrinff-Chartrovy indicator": 4151.0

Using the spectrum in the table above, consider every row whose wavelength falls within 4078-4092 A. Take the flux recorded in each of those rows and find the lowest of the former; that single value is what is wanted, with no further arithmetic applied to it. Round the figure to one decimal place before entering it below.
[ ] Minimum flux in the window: 22.4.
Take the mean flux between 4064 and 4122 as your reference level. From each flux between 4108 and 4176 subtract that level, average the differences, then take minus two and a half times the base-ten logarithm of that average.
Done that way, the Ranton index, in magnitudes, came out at -0.28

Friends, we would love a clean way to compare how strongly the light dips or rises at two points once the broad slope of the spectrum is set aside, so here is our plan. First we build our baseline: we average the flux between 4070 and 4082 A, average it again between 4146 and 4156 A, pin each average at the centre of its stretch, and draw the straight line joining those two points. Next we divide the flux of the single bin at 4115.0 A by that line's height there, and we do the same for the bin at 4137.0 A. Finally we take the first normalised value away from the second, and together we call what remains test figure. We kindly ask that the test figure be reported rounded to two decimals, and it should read 0.07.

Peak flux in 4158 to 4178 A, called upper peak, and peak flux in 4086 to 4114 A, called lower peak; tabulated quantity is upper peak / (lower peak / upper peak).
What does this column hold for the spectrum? 34.0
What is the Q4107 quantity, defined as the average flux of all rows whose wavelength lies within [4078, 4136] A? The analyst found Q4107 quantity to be 24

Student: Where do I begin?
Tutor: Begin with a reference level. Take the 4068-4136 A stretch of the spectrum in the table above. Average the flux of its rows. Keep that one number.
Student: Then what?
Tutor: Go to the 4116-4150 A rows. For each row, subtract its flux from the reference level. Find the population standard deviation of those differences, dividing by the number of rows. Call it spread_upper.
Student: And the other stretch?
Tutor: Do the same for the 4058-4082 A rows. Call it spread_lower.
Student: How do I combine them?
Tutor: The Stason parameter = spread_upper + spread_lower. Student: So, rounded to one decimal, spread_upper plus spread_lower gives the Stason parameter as 6.6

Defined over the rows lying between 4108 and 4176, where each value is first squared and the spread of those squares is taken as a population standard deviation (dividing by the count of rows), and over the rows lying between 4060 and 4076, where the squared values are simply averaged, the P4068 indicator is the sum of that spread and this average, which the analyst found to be 903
